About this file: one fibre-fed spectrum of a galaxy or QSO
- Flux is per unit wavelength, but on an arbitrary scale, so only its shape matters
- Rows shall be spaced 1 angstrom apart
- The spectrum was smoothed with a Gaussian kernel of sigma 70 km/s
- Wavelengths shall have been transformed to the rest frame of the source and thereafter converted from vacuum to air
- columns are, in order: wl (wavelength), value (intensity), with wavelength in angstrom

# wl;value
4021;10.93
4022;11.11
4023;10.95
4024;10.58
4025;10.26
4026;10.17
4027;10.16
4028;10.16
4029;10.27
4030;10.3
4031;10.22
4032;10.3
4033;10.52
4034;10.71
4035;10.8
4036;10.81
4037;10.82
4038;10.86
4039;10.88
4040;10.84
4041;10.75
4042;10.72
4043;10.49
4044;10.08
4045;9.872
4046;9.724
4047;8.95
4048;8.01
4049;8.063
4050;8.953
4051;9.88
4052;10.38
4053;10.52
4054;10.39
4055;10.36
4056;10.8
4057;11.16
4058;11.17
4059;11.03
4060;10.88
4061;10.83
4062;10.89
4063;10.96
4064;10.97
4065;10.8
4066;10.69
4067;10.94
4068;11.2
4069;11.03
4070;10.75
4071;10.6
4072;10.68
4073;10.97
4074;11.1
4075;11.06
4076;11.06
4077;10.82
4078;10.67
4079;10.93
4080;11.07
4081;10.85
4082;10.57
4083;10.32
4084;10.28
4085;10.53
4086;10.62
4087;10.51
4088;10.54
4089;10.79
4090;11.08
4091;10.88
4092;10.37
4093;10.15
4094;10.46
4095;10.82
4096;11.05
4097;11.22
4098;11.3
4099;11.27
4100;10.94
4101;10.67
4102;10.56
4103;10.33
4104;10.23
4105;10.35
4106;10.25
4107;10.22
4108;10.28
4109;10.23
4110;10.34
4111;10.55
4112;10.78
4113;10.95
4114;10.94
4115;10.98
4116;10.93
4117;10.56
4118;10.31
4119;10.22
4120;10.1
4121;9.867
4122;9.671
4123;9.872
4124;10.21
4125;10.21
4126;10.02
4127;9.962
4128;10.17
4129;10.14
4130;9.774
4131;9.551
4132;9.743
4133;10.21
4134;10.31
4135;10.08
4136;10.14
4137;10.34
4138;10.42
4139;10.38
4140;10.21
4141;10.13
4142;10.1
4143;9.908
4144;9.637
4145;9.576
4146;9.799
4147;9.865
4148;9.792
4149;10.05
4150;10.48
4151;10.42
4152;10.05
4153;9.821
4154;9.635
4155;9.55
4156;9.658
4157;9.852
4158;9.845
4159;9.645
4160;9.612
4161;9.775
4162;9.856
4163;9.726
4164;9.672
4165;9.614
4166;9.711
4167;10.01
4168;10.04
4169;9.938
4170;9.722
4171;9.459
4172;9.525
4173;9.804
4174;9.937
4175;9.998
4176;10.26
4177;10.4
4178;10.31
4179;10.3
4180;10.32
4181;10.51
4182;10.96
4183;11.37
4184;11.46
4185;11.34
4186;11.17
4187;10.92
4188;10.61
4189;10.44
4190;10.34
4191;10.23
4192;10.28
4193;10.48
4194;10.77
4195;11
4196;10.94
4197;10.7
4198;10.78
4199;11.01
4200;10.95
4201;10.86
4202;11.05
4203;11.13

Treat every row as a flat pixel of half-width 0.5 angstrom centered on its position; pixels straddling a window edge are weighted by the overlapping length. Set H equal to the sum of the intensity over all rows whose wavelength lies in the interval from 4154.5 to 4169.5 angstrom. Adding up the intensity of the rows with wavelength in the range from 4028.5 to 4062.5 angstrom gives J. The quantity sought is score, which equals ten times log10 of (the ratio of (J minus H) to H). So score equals 1.5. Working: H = 147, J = 351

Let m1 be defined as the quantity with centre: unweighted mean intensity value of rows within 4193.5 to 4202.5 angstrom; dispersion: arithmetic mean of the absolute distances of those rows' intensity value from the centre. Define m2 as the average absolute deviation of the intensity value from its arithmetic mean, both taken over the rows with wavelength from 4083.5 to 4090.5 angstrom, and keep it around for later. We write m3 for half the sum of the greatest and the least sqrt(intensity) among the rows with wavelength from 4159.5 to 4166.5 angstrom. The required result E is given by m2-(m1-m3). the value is 3.19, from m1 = 0.10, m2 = 0.18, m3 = 3.12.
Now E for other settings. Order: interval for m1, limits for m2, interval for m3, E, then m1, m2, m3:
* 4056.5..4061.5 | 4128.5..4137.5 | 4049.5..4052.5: 3.21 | 0.13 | 0.23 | 3.11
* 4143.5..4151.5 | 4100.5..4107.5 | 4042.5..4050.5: 2.90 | 0.27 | 0.14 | 3.03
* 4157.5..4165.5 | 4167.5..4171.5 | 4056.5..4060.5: 3.44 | 0.08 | 0.20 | 3.32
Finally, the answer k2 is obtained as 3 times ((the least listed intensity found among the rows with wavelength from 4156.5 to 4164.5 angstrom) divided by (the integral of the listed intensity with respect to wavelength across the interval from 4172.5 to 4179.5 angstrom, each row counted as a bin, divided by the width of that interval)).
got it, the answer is 2.84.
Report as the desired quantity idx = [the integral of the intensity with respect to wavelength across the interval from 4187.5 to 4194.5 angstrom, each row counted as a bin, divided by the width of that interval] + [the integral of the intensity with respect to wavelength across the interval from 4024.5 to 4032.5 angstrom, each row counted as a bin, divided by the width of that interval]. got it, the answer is 20.7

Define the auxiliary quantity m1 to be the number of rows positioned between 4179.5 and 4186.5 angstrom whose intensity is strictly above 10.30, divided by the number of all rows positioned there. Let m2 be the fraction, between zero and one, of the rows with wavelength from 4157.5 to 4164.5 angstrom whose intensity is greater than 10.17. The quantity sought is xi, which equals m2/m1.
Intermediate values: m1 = 1.00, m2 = 0.00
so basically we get 0.00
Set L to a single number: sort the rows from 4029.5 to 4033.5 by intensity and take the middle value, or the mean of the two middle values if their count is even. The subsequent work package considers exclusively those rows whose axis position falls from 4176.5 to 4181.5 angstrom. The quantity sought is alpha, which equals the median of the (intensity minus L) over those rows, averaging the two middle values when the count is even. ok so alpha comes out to 0.02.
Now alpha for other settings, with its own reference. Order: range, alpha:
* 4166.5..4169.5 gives -0.29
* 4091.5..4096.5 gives 0.16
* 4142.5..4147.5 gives -0.50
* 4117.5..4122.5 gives -0.20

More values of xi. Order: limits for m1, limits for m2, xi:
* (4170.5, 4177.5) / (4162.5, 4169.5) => 0.00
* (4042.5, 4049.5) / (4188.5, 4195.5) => 7.00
